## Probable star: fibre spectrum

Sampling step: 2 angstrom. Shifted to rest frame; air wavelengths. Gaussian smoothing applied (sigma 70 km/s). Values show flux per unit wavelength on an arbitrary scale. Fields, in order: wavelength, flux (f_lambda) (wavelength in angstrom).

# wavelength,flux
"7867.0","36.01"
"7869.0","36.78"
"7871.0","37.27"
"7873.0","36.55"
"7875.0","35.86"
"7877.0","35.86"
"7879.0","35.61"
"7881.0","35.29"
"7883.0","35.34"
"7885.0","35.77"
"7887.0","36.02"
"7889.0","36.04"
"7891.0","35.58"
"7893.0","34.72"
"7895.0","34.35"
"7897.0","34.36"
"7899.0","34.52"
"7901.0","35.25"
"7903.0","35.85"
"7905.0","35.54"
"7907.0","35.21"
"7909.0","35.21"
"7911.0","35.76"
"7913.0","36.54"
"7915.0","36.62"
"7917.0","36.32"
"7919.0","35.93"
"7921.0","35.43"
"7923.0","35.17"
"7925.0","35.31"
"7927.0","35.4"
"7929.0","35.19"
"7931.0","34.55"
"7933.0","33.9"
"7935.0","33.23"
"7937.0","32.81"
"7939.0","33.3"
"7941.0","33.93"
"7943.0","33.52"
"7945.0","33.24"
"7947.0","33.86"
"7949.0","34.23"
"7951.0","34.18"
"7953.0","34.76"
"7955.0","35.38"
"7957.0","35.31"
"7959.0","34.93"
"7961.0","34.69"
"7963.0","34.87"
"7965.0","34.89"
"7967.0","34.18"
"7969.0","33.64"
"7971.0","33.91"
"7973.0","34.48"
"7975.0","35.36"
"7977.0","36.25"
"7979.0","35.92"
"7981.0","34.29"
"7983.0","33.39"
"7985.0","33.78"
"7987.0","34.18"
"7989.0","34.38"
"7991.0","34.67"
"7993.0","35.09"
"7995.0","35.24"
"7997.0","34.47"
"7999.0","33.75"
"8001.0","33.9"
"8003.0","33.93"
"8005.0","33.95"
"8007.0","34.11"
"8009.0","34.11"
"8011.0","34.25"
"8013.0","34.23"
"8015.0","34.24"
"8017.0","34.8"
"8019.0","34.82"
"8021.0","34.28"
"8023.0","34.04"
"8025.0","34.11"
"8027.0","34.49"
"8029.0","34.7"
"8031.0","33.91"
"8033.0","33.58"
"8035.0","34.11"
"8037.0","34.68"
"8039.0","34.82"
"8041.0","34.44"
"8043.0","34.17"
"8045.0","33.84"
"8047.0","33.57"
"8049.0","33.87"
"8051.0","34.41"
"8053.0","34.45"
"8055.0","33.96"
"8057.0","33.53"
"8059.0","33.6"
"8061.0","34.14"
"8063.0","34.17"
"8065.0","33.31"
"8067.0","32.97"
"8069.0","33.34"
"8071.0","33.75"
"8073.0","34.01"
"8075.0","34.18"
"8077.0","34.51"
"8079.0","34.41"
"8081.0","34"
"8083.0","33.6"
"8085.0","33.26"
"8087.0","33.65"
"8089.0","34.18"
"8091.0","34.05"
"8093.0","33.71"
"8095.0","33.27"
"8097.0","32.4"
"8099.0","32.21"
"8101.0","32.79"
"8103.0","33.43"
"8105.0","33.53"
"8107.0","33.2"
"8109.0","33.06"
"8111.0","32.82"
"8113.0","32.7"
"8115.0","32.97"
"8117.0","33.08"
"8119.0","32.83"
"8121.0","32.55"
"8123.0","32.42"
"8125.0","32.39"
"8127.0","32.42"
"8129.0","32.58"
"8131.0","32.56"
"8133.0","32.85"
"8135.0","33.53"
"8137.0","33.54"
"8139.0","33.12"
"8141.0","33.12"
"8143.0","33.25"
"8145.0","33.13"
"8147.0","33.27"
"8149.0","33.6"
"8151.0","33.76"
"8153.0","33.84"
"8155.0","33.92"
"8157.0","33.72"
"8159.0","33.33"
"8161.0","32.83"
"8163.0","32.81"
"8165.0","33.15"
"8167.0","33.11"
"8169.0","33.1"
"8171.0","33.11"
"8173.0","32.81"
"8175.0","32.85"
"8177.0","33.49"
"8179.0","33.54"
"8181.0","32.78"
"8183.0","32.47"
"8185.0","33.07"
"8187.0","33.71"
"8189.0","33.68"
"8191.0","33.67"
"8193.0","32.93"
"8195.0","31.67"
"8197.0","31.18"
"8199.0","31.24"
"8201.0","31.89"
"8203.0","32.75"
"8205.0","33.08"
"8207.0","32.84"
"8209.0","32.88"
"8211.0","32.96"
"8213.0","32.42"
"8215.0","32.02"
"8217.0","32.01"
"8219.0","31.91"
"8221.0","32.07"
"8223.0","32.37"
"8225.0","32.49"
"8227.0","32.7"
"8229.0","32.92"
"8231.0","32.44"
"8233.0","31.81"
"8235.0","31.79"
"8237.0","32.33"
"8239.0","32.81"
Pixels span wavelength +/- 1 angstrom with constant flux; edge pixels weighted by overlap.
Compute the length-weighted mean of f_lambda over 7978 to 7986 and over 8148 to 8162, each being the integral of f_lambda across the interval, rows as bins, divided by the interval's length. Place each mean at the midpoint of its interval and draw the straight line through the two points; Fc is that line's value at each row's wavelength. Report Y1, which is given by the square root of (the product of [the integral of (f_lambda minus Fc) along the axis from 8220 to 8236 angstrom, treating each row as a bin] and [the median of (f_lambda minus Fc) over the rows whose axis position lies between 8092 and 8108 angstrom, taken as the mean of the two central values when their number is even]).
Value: 2.9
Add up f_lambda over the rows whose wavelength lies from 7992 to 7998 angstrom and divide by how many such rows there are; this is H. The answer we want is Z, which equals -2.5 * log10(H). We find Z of -3.86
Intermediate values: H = 34.9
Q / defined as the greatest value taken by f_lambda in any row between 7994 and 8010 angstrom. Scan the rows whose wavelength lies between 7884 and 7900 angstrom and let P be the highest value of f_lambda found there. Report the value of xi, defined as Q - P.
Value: -0.8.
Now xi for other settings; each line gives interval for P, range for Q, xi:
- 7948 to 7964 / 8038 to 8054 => -0.6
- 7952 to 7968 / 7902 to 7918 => 1.2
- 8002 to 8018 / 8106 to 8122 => -1.6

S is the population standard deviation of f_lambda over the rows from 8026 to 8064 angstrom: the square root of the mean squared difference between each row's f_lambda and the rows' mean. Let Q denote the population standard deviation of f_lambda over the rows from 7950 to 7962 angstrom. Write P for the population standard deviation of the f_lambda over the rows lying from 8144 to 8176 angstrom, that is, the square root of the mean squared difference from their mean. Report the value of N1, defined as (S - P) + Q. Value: 0.4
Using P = 0.372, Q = 0.40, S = 0.4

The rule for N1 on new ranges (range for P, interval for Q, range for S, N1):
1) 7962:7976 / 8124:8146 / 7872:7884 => 0.3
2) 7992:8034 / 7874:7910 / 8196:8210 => 0.9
